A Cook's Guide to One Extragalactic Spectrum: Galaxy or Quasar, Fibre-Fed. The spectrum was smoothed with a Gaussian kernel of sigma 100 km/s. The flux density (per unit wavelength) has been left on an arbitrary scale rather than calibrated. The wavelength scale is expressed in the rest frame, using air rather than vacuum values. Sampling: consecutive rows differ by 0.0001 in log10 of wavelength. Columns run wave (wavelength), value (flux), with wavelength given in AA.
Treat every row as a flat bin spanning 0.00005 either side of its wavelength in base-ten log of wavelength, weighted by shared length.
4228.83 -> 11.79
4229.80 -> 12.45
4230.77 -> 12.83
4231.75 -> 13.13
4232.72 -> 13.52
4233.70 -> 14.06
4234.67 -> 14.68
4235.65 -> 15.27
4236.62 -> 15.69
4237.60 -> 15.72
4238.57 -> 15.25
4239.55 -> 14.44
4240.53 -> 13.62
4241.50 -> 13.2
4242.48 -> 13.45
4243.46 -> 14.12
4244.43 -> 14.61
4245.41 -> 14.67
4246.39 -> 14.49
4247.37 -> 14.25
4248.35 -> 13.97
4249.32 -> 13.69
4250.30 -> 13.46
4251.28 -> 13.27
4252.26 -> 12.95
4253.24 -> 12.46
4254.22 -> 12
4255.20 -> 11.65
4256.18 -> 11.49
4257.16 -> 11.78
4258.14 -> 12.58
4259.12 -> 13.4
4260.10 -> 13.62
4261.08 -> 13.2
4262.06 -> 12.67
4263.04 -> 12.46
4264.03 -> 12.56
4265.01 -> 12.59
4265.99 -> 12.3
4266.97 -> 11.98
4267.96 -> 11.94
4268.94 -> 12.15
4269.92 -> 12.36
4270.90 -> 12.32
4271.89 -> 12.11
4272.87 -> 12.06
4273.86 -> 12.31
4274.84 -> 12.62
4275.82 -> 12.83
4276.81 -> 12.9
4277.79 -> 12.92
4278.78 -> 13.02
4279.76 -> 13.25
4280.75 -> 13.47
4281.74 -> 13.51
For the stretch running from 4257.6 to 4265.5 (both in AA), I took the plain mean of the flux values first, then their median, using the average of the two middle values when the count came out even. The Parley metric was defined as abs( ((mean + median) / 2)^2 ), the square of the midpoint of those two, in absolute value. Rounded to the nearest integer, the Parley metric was 163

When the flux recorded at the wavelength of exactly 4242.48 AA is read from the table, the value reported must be 13.45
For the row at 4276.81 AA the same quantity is 12.9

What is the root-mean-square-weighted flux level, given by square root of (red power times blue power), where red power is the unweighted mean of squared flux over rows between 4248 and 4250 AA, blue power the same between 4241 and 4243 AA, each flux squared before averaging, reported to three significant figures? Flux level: 184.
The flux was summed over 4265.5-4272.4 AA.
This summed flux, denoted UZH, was 85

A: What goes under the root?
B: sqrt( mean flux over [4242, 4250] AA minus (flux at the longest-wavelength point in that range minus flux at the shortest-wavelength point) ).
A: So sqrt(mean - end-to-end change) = 3.73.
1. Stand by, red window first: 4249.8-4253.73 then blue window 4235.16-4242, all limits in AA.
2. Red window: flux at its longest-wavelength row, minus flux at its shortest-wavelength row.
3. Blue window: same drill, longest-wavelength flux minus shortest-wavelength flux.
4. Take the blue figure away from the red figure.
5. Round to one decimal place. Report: 1.1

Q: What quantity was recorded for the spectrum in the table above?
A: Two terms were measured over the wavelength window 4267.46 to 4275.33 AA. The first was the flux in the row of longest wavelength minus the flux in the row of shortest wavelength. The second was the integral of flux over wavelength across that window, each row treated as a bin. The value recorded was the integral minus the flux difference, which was 96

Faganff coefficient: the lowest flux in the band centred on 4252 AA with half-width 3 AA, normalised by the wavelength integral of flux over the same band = 0.16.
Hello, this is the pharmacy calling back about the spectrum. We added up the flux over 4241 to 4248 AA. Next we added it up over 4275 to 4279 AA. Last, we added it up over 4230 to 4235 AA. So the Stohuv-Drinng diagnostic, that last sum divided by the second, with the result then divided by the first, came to 0.01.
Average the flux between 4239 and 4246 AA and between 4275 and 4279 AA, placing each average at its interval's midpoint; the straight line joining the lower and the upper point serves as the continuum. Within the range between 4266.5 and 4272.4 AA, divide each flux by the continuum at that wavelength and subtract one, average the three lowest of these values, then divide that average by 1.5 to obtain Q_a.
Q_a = -0.06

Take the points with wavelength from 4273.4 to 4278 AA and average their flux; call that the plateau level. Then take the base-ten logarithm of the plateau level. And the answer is 1.10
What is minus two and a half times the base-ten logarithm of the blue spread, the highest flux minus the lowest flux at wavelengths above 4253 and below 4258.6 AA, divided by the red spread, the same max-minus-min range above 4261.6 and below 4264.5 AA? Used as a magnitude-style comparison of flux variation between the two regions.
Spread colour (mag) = -1.8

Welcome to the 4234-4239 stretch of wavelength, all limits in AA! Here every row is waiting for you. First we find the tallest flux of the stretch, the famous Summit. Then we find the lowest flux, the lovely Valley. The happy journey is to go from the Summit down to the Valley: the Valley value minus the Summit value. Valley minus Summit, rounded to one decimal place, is -1.0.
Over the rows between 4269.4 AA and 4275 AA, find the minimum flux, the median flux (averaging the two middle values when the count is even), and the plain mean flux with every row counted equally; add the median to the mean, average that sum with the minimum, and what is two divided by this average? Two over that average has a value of 0.109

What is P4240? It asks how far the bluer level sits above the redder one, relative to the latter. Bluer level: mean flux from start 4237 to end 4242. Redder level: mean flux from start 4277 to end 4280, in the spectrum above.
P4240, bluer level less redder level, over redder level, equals 0.11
